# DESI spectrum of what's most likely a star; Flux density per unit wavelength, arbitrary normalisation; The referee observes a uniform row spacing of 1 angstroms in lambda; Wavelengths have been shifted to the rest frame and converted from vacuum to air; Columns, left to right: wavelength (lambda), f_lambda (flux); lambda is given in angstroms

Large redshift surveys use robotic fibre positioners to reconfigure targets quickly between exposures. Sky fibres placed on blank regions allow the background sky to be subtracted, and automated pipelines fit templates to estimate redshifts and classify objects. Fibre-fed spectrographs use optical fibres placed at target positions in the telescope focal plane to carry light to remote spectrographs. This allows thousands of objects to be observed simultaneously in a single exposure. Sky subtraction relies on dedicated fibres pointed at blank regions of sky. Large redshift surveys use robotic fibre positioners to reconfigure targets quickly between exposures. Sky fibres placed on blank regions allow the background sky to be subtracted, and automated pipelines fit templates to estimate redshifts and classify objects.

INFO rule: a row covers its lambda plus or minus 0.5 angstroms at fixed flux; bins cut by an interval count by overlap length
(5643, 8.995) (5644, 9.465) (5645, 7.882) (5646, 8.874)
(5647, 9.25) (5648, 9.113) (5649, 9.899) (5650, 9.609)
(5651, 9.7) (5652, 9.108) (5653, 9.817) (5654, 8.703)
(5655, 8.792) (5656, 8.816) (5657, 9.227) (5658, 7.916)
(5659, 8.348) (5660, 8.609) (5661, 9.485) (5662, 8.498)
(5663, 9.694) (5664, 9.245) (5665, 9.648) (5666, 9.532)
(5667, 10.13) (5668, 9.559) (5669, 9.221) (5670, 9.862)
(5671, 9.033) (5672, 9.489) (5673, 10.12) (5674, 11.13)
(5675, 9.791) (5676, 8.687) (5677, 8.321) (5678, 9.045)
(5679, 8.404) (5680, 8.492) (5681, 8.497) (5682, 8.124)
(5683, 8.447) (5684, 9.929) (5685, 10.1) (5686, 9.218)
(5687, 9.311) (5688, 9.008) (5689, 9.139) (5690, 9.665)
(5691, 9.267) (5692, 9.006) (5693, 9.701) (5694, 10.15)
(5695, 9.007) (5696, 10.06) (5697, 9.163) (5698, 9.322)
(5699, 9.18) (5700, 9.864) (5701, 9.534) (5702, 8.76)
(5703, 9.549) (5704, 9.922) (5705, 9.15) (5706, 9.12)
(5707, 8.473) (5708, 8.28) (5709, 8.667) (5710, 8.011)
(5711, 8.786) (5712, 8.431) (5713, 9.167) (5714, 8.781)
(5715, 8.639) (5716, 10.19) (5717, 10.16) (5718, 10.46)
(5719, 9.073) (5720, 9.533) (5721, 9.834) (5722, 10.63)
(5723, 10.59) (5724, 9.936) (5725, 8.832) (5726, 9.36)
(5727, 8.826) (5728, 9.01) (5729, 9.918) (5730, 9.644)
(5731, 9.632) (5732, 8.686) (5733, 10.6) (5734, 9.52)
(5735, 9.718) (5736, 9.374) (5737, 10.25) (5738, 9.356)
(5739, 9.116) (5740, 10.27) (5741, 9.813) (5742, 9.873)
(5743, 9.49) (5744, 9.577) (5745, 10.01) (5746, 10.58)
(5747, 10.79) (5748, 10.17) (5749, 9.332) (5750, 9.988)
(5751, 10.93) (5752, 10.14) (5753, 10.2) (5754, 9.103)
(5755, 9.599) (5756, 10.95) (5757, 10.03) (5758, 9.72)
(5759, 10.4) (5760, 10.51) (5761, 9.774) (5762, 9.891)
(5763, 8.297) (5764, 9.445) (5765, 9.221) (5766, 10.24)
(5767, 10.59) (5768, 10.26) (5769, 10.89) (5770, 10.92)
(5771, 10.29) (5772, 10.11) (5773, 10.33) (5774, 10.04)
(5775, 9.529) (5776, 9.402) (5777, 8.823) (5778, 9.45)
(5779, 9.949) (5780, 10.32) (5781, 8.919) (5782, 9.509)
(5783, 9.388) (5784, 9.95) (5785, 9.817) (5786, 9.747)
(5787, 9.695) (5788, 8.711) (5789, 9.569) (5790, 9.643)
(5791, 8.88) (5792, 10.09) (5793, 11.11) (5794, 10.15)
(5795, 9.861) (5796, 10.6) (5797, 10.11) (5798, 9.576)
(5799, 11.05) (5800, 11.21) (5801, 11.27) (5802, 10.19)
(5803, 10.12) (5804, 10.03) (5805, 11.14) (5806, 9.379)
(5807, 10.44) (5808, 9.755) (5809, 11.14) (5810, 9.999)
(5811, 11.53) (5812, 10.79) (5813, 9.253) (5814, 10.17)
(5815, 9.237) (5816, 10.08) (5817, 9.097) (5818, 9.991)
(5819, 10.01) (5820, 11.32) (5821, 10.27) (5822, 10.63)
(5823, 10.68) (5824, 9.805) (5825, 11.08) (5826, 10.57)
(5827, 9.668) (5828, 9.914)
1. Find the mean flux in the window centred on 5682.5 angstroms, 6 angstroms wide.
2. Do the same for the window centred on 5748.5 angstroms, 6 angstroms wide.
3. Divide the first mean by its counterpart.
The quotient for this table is 0.87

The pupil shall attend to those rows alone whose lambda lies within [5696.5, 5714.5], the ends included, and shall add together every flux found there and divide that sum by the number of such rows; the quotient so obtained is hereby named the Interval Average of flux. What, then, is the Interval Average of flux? 9.0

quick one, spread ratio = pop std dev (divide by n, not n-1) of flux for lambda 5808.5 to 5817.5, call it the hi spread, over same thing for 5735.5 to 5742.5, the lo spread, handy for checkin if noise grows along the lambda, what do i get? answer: 2.0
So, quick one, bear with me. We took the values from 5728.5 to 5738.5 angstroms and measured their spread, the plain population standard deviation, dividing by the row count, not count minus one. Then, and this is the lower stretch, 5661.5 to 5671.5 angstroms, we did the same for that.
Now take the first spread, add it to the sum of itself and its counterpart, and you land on 1.43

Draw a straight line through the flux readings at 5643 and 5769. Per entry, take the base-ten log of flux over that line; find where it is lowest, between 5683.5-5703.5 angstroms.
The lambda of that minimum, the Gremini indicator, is 5702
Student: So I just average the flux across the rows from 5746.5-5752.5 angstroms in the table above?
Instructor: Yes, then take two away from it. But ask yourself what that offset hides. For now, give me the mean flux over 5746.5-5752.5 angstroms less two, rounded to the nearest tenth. 8.2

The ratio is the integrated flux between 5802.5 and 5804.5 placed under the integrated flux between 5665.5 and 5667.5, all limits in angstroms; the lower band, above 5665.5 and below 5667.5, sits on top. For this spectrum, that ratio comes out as 0.98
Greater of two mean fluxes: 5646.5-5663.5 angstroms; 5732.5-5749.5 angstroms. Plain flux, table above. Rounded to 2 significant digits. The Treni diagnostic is 9.9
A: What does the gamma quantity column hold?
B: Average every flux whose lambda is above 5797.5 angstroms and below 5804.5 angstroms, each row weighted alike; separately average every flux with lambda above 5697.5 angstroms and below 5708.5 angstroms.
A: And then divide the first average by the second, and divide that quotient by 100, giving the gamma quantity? 0.0114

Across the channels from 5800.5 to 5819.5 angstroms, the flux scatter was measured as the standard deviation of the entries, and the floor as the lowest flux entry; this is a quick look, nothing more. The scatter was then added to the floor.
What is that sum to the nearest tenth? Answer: 9.8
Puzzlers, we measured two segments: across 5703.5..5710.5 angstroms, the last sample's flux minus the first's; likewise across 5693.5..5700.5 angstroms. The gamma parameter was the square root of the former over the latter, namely 2.6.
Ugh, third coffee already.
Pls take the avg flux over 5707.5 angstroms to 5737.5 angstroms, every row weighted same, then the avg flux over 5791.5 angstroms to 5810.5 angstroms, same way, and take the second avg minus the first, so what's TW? 1.0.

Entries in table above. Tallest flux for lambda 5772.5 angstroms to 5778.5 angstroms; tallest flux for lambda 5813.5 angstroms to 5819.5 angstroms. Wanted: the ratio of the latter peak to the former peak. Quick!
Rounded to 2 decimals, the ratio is 0.98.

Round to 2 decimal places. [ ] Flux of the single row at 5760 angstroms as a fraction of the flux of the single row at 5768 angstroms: 1.02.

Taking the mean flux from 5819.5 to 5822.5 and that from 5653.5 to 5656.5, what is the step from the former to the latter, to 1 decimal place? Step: -2.0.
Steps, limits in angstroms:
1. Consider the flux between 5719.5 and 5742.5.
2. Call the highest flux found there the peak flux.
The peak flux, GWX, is 10.63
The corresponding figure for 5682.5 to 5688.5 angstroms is 10.1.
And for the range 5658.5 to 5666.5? 9.694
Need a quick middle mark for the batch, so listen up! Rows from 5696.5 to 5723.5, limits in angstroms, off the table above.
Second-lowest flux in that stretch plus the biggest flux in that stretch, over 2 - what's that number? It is 9.5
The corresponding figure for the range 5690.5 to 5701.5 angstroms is 9.6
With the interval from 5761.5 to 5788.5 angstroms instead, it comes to 9.8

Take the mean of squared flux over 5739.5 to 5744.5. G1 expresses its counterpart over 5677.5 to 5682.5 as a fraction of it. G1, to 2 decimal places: 0.75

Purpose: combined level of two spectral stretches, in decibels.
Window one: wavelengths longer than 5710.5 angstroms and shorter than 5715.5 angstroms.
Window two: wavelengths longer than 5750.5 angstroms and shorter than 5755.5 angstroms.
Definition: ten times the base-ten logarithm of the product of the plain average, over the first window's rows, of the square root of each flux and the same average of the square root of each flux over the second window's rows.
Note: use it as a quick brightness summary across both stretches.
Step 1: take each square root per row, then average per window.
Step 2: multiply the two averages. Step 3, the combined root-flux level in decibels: 9.71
